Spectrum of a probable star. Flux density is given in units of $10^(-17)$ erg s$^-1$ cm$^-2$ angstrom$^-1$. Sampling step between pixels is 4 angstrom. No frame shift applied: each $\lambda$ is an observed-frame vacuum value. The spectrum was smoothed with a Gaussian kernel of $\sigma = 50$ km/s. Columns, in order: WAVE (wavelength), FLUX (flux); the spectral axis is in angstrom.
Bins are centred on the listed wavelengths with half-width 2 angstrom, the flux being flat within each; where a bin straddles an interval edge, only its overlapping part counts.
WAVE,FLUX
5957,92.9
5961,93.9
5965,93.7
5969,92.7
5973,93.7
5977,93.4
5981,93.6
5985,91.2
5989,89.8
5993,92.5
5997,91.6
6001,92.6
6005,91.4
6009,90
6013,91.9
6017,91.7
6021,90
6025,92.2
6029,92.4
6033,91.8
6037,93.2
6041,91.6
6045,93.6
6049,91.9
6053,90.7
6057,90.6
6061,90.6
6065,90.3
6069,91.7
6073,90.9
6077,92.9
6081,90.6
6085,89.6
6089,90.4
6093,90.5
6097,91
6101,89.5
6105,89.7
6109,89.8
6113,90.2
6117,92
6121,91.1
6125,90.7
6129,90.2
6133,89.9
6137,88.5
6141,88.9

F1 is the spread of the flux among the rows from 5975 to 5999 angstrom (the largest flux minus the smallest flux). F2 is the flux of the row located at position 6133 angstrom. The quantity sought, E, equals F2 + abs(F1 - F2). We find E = 176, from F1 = 3.8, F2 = 89.9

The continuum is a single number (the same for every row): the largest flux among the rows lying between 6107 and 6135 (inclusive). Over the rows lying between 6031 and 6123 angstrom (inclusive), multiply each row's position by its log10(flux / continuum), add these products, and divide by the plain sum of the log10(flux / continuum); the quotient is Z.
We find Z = 6093.0 angstrom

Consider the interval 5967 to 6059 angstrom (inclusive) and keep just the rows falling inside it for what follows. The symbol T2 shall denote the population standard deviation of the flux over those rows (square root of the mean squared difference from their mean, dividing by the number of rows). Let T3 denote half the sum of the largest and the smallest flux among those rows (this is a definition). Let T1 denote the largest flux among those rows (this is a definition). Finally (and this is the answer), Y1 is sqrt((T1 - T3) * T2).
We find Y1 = 1.5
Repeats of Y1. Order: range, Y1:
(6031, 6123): 1.5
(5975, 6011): 1.6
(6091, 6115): 0.6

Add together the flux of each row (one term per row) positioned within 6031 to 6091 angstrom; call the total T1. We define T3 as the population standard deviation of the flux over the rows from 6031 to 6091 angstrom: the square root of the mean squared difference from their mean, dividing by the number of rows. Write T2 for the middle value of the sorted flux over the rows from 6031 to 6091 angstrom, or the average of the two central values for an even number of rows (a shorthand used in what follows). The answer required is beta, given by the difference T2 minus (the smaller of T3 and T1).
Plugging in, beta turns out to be 89.8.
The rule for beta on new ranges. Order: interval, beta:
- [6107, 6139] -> 89.2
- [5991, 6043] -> 90.9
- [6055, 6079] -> 89.9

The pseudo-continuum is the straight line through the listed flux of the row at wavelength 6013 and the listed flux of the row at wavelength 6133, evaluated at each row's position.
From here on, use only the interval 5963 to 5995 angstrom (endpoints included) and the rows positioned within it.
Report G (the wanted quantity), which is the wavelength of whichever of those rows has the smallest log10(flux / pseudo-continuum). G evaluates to 5989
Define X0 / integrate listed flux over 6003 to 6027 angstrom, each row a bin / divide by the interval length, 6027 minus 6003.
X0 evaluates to 91.2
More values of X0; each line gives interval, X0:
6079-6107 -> 90.2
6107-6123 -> 90.8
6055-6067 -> 90.5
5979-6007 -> 91.8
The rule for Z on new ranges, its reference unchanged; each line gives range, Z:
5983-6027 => 6004.2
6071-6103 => 6090.5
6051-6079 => 6059.8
